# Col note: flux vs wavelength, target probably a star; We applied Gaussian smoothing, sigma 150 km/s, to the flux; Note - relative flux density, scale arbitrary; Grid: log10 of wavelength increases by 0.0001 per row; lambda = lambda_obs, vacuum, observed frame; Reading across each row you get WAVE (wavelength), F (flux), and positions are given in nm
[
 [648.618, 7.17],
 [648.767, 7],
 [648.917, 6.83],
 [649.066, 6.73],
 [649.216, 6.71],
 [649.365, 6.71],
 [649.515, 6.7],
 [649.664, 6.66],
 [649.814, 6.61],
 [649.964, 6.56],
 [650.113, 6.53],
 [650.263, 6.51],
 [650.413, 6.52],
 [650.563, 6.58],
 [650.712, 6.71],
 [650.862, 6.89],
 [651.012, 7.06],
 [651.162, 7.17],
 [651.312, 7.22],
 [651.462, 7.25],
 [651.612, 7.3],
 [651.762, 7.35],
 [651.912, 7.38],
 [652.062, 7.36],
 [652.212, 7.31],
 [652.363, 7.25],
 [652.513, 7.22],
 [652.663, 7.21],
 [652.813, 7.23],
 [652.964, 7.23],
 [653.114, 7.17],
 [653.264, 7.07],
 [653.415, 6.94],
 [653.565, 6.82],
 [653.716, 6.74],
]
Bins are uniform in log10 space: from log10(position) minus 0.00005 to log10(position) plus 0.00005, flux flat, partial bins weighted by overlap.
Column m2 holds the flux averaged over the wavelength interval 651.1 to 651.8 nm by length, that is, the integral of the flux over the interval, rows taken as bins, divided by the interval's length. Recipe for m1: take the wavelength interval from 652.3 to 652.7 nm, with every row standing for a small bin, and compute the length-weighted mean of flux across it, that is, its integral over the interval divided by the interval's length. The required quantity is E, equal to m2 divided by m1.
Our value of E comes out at 1.00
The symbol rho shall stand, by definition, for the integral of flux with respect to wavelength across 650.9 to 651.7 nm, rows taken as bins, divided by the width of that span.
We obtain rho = 7.19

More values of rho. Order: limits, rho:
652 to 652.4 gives 7.30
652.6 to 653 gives 7.22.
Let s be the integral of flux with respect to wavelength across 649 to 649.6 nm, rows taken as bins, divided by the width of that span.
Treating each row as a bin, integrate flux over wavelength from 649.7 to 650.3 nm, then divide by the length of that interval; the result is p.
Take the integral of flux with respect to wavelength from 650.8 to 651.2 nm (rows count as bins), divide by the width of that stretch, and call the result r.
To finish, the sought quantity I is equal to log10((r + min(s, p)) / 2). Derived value 0.832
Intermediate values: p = 6.6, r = 7.03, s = 6.71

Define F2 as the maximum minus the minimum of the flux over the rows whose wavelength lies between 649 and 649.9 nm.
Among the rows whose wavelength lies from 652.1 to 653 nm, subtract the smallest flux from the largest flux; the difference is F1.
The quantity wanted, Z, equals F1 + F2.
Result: 0.22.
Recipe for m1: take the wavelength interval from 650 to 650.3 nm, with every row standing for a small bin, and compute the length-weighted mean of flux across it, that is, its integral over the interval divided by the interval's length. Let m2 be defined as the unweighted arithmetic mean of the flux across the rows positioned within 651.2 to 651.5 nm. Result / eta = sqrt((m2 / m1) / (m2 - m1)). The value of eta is 1.3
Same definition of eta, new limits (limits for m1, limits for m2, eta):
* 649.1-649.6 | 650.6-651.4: 1.9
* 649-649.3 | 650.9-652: 1.4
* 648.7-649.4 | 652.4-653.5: 1.7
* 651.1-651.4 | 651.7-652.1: 2.5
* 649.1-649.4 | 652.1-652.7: 1.4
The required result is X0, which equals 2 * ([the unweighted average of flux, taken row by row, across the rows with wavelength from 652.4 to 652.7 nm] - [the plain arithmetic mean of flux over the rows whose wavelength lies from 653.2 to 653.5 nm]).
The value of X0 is 0.4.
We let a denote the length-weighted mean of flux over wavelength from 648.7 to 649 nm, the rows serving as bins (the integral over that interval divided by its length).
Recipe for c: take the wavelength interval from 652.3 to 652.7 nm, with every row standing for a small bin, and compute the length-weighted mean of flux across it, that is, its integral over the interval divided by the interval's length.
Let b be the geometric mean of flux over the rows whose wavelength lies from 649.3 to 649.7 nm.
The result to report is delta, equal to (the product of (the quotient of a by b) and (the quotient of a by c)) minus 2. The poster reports -1.02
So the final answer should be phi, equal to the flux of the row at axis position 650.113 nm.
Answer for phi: 6.53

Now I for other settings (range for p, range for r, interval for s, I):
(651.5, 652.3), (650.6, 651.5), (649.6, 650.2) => 0.833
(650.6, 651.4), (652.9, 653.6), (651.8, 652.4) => 0.847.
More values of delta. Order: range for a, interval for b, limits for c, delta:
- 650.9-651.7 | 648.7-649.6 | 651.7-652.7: -0.96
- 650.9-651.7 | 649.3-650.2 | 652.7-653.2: -0.92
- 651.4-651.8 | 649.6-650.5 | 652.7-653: -0.88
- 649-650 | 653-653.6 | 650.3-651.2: -1.07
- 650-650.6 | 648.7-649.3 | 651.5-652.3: -1.15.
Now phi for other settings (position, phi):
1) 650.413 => 6.52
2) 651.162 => 7.17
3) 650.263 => 6.51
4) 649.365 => 6.71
